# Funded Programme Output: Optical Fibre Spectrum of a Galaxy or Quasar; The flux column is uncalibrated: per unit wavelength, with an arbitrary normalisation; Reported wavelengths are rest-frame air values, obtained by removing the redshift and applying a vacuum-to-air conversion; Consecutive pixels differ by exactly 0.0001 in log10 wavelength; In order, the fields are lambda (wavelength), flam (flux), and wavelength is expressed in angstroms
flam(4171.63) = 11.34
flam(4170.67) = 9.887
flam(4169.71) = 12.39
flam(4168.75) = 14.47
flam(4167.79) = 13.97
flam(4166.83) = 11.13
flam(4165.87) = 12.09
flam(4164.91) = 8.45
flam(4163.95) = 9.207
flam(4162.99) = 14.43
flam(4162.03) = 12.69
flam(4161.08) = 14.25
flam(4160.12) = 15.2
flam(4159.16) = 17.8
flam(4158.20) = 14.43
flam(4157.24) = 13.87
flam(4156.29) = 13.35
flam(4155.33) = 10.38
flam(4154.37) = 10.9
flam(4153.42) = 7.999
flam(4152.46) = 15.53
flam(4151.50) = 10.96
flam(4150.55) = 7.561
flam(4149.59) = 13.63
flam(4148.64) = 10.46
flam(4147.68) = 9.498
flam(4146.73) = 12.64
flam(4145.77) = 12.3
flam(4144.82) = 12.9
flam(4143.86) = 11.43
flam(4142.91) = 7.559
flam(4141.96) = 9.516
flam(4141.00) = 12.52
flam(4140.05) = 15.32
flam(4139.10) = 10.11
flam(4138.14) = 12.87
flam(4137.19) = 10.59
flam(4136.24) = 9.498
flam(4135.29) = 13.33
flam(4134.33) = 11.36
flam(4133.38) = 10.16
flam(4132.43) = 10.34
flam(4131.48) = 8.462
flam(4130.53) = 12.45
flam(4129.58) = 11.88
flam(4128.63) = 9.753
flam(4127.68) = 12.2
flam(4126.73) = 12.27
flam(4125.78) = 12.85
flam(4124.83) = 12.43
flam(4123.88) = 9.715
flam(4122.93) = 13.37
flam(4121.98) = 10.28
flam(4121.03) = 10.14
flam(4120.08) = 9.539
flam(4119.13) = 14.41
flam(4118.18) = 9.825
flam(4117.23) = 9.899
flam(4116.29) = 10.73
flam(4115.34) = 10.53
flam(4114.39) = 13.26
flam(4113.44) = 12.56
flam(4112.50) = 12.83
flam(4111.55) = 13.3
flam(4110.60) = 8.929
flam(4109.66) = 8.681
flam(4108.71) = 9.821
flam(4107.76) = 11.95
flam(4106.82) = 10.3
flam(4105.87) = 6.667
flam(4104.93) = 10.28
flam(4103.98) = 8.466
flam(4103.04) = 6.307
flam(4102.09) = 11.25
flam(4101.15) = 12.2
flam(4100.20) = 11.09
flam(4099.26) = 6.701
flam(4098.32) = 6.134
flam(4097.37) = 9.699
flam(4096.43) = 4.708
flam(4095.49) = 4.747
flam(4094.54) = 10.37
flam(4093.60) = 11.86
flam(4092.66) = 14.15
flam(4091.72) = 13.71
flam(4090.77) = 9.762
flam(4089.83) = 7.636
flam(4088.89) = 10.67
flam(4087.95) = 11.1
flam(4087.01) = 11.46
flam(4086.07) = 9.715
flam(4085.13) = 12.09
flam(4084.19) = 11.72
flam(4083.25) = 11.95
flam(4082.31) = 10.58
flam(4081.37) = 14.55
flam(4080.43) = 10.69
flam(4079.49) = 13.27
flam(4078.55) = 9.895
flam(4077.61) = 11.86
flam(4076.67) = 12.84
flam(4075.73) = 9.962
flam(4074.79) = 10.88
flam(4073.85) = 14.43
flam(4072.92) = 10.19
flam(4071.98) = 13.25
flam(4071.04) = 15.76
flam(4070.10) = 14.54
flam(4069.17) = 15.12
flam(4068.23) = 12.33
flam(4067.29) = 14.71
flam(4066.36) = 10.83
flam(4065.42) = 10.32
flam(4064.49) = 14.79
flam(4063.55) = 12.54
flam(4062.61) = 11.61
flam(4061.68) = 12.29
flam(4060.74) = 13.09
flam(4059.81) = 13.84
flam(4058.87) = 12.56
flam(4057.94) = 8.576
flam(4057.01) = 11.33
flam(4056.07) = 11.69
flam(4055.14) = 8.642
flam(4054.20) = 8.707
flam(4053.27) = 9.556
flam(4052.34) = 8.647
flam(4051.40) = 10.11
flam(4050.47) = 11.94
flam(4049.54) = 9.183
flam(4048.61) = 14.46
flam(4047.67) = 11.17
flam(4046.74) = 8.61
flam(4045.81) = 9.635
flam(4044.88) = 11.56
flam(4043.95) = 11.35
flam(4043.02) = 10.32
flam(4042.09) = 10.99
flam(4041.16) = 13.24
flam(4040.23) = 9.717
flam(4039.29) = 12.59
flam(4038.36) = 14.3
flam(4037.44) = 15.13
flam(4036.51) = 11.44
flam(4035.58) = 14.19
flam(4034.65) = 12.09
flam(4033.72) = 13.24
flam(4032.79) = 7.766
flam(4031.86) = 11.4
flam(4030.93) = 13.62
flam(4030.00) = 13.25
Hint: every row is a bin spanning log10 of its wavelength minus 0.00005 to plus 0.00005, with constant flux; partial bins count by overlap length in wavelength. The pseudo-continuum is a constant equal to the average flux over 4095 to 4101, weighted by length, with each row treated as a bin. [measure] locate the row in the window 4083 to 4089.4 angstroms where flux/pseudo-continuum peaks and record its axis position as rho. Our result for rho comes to 4085.13 angstroms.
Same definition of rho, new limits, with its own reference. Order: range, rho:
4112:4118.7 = 4114.39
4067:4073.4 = 4071.04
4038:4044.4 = 4038.36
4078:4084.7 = 4081.37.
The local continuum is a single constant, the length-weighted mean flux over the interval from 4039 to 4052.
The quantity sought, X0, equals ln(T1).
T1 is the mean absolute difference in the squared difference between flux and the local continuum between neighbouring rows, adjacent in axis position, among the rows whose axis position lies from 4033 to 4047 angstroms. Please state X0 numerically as 1.6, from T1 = 5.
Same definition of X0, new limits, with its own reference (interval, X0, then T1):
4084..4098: 2.1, 9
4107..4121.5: 1.0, 3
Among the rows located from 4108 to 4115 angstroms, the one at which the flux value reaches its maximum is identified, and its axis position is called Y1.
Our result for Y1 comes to 4111.55 angstroms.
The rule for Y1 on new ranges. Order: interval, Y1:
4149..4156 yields 4152.46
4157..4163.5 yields 4159.16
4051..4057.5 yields 4056.07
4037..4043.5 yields 4037.44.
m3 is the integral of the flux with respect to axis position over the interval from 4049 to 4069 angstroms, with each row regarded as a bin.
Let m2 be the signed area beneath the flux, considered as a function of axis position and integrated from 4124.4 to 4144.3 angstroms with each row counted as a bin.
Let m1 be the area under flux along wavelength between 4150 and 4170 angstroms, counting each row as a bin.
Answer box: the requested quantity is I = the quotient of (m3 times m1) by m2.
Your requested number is 252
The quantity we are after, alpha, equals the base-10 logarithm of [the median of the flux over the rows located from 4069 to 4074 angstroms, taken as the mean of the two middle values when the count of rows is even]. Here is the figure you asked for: 1.16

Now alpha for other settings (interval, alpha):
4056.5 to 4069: 1.09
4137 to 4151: 1.06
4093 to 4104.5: 0.96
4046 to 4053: 1.00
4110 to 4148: 1.06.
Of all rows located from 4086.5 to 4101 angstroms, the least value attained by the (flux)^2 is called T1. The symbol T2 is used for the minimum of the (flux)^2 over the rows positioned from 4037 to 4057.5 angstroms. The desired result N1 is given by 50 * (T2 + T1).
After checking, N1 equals 4815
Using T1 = 22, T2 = 74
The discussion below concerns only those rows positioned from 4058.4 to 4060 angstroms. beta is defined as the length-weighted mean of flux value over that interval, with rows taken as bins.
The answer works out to 13.1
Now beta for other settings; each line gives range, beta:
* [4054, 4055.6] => 8.6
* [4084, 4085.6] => 11.9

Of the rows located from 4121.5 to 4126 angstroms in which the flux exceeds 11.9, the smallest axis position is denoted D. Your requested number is 4122.93 angstroms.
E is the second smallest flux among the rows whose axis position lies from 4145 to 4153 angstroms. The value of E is 9.498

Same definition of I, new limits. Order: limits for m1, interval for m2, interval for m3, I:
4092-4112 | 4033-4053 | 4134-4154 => 185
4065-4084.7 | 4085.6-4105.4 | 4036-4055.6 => 276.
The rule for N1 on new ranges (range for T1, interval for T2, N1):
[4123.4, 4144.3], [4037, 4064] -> 6534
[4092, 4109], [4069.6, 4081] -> 6004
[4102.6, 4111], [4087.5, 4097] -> 3097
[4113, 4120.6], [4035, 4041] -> 9271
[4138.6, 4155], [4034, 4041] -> 7578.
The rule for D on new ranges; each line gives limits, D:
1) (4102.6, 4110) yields 4107.76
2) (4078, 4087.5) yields 4079.49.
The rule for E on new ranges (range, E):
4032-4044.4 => 9.717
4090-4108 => 4.747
